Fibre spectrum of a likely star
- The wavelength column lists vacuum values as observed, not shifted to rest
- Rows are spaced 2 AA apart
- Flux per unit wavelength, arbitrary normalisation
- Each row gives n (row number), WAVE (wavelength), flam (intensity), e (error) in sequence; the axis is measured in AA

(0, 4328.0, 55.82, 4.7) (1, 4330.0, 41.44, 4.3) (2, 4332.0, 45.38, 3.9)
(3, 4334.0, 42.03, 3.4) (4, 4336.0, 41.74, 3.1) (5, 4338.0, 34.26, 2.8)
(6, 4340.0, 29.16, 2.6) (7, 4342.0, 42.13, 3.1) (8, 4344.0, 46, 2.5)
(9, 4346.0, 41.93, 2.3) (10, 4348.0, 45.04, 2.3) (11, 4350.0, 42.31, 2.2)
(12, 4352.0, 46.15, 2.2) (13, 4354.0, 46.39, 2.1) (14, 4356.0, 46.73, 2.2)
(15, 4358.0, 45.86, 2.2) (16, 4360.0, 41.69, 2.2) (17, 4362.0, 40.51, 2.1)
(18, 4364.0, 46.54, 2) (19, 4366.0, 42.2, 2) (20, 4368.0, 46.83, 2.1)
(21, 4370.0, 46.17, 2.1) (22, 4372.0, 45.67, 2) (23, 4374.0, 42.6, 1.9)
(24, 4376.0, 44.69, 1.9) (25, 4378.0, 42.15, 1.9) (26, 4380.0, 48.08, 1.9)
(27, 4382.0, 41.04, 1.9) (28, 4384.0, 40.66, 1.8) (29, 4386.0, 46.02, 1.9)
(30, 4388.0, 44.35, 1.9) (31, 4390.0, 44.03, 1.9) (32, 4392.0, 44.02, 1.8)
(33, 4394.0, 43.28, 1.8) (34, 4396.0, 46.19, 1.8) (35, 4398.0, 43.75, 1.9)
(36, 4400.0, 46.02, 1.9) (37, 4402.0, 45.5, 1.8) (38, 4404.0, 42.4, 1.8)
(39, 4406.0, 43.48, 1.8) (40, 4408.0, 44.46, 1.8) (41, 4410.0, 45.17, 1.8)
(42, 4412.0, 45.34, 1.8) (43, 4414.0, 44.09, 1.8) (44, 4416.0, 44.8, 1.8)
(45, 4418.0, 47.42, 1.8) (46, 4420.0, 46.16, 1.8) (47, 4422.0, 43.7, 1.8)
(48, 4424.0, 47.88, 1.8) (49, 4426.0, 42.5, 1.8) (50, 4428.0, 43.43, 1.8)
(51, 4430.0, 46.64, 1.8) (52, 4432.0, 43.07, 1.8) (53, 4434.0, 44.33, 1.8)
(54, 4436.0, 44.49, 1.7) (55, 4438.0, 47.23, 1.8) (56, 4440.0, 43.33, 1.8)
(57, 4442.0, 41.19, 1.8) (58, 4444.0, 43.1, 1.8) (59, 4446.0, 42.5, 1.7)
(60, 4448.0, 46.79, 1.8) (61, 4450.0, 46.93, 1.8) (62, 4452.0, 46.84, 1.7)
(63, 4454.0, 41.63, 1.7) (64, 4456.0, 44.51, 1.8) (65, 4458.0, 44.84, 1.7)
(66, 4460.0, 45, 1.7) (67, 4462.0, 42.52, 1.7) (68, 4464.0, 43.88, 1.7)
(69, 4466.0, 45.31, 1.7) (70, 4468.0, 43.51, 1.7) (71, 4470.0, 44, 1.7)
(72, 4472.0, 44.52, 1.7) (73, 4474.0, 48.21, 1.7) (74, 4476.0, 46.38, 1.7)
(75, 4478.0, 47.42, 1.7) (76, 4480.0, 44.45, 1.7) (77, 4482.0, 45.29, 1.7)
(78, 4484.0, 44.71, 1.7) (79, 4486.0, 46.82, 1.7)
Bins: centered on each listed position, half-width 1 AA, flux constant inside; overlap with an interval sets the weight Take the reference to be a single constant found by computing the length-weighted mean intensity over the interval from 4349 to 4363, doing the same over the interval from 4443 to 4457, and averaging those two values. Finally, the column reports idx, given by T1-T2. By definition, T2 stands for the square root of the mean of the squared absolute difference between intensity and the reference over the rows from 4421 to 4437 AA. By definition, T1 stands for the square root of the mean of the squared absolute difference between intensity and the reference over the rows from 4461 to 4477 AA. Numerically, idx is 0.0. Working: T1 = 1.73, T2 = 1.7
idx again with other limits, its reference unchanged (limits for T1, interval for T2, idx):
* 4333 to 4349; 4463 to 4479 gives 4.8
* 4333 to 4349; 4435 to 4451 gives 4.6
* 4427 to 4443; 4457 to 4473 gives 1.0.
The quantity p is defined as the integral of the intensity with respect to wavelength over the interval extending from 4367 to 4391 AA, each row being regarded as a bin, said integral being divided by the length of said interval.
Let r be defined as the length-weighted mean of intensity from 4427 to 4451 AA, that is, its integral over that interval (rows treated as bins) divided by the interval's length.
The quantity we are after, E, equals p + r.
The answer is 88.8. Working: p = 44.4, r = 44.4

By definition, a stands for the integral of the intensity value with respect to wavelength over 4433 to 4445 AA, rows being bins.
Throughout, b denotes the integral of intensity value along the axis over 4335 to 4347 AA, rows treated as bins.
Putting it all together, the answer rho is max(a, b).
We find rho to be 527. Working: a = 527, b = 470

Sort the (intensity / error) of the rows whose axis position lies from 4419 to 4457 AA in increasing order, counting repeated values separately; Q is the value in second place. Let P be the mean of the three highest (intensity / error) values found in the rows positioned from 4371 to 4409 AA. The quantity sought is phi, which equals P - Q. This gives 2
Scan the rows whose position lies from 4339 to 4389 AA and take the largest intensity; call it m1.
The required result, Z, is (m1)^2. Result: 2312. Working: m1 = 48.08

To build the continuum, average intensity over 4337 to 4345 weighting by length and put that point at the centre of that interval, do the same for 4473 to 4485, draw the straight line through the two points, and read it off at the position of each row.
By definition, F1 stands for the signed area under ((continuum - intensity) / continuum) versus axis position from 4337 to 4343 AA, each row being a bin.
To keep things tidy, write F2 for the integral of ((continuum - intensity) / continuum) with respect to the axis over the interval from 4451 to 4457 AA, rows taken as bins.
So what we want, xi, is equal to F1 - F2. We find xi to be 0.4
